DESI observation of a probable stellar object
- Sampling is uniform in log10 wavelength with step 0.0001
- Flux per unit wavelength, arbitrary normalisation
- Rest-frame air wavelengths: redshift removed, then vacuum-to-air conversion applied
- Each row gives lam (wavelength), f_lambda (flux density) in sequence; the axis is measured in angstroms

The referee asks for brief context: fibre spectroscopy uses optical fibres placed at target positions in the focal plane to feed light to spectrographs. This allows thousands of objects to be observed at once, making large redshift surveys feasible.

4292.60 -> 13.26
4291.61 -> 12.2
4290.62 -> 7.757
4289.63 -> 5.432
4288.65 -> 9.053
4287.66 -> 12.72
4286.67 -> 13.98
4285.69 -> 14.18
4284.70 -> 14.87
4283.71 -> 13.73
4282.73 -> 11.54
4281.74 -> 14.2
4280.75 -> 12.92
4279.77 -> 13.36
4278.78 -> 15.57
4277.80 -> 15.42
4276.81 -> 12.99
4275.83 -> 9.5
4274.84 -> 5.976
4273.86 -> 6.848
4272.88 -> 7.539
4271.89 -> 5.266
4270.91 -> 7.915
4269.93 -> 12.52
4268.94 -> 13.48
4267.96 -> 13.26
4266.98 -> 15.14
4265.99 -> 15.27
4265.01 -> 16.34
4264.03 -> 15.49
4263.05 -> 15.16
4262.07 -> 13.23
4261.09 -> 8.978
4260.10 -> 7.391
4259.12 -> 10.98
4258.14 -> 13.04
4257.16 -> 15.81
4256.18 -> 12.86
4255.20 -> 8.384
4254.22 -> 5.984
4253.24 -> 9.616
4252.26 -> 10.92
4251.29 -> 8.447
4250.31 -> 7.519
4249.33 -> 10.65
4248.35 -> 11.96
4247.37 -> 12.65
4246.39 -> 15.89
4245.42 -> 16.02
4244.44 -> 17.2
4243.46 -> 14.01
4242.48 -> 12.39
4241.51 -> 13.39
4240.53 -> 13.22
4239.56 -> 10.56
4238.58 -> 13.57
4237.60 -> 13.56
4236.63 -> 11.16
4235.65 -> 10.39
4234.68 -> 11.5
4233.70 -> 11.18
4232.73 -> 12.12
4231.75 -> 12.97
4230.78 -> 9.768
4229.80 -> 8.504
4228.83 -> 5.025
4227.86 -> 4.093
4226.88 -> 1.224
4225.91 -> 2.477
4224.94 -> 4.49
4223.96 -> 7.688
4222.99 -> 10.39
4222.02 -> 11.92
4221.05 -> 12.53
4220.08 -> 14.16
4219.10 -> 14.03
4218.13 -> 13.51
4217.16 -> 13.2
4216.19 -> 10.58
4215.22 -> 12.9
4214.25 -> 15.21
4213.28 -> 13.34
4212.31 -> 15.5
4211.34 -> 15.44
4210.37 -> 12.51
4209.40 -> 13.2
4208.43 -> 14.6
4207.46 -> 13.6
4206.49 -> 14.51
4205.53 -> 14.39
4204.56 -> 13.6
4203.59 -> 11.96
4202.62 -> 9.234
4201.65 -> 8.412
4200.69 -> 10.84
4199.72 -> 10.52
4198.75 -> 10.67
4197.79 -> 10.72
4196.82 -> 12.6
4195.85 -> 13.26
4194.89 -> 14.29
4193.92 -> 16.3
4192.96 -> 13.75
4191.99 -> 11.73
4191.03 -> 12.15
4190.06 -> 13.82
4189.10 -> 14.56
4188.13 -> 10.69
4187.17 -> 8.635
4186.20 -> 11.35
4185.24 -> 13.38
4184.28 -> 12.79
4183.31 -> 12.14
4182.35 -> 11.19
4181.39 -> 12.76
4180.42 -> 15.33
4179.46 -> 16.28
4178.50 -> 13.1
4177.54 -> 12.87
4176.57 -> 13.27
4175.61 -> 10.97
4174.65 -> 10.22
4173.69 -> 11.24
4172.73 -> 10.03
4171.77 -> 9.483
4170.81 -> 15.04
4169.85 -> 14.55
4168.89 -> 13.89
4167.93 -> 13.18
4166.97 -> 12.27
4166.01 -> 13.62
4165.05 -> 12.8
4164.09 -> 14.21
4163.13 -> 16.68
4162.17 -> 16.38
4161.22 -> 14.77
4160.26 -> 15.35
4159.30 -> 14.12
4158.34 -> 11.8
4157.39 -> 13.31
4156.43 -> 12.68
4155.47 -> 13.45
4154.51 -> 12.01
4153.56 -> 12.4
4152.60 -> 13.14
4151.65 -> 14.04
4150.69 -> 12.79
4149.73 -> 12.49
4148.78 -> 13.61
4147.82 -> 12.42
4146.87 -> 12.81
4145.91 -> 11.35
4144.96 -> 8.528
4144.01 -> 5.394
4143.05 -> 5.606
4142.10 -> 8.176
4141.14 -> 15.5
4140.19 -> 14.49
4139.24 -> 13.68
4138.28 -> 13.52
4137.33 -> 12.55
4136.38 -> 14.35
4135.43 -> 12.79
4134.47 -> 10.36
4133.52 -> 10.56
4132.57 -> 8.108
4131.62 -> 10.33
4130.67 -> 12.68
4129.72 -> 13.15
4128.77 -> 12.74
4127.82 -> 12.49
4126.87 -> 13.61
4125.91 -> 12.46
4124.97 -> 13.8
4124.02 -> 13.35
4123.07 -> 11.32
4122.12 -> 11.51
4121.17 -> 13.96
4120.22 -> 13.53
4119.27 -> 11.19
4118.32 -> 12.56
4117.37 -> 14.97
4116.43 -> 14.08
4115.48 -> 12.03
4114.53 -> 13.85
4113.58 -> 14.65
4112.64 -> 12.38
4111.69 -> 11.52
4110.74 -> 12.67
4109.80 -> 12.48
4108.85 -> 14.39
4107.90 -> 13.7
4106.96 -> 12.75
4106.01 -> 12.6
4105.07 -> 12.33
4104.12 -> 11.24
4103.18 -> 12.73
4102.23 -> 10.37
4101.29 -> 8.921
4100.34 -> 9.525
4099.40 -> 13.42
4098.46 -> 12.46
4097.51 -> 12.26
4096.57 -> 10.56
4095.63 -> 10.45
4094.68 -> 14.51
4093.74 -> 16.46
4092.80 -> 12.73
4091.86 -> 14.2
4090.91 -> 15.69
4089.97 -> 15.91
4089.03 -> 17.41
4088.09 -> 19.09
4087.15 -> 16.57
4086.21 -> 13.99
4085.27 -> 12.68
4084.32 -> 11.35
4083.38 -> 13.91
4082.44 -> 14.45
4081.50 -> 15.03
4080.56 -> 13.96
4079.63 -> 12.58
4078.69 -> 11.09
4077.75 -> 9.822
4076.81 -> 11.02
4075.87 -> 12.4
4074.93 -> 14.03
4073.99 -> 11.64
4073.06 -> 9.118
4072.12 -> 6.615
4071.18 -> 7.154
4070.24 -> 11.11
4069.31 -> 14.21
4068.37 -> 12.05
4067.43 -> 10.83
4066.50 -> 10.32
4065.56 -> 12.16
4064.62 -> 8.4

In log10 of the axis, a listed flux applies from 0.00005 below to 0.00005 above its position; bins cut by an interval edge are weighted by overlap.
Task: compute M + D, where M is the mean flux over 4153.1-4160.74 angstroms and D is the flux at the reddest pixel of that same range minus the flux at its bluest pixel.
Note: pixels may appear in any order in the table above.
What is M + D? 16.1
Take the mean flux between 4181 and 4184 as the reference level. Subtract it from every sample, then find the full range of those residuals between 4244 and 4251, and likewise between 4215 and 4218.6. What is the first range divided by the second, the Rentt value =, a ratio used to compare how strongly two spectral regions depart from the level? 3.3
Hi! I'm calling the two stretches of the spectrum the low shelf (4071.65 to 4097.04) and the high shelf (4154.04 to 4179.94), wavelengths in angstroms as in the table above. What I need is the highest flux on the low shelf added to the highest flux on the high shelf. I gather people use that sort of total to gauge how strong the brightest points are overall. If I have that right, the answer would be 36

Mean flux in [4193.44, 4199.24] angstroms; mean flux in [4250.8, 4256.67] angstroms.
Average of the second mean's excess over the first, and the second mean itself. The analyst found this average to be 2.9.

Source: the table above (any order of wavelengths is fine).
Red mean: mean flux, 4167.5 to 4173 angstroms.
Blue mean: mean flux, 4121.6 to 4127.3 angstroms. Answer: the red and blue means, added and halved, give 12.7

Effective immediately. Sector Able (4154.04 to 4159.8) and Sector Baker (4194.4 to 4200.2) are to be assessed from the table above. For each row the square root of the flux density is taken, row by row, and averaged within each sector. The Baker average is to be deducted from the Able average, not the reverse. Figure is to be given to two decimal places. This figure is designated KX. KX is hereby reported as 0.13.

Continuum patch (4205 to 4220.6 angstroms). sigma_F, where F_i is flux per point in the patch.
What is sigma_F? 1.2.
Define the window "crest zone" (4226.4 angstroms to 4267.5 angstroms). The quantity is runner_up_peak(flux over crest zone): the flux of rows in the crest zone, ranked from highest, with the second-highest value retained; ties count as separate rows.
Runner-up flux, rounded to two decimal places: 16.34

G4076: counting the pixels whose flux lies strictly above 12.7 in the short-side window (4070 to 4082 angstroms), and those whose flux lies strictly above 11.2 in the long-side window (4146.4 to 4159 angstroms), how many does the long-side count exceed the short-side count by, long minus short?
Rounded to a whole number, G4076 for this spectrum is 10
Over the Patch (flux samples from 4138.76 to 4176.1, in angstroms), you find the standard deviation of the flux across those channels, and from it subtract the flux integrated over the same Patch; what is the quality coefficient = -465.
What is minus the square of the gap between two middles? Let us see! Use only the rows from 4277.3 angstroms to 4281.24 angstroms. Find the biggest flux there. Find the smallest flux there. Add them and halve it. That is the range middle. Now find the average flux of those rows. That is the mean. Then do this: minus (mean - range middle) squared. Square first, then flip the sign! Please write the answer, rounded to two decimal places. -0.01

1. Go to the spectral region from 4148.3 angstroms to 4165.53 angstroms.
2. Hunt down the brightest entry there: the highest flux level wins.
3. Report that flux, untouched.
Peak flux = 16.68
